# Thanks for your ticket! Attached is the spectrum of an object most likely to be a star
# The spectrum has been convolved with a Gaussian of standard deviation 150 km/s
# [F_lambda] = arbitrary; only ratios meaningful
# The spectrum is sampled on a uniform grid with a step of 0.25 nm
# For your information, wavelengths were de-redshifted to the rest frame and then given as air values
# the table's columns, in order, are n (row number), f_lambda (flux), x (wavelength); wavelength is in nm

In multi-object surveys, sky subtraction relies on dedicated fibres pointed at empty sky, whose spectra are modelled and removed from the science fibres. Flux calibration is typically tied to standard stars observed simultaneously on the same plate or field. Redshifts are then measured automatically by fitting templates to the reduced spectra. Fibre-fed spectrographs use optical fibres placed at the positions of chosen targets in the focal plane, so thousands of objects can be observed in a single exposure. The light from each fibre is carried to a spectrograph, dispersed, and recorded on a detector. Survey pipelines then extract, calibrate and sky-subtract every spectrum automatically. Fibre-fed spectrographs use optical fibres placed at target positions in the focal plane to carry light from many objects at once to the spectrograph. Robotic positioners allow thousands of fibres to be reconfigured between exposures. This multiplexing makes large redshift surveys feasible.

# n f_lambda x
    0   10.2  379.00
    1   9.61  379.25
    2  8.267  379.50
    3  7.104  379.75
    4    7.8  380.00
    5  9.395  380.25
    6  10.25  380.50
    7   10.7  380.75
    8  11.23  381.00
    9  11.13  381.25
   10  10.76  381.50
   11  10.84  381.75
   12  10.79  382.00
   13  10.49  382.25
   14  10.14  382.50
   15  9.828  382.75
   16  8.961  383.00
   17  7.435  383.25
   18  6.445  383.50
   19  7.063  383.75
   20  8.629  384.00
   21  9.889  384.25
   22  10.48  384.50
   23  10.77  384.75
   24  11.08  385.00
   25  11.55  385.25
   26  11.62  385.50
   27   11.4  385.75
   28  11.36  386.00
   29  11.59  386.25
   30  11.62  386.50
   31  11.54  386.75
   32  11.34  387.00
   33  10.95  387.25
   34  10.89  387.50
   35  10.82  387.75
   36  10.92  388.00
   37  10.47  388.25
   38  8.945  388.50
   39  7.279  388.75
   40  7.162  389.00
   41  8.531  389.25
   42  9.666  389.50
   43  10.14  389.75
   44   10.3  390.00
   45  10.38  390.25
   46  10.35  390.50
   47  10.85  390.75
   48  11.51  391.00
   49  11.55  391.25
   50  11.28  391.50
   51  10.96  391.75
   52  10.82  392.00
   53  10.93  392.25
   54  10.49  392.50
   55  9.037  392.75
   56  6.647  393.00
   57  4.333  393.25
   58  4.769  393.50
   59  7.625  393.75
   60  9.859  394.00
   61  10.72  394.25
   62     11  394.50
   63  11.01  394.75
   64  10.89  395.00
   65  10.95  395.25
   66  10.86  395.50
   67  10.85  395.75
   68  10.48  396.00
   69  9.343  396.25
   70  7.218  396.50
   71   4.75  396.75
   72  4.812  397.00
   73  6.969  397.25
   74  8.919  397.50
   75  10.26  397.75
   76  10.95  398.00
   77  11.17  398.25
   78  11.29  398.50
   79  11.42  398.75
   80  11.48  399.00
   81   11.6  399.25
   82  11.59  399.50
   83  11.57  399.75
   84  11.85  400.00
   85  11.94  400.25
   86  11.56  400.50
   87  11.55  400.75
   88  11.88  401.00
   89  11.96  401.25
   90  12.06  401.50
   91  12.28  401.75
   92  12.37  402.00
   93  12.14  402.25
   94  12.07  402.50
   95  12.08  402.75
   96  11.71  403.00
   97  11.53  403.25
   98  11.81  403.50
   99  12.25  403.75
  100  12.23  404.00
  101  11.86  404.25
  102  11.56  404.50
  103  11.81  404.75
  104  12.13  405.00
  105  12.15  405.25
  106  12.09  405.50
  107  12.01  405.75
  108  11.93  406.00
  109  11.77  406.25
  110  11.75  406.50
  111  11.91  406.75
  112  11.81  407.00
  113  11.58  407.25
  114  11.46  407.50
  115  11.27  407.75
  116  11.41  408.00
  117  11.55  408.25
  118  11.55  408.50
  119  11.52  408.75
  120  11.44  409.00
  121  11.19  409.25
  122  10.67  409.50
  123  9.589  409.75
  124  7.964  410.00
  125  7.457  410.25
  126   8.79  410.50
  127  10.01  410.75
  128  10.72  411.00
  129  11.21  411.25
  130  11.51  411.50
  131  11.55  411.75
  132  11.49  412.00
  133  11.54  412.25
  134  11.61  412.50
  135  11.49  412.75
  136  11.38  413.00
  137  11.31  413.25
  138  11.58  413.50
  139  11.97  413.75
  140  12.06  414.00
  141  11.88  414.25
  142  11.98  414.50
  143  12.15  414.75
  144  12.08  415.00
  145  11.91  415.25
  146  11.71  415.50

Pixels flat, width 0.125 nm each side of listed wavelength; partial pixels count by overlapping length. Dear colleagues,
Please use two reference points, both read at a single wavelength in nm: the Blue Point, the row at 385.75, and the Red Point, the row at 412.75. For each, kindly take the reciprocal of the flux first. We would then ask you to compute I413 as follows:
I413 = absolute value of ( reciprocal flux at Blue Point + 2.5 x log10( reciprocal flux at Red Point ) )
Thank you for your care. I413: 2.56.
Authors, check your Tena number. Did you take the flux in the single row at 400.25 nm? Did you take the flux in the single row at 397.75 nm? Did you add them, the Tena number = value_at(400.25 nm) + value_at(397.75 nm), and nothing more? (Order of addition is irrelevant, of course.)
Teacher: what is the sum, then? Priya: 22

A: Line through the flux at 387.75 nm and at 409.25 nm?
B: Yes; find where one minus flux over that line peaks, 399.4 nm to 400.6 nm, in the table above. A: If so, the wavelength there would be 400.50 nm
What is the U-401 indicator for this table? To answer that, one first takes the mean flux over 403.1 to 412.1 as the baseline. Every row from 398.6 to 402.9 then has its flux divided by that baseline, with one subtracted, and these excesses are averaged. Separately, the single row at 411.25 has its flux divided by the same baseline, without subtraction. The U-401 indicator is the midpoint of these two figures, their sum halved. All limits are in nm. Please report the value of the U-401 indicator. 0.526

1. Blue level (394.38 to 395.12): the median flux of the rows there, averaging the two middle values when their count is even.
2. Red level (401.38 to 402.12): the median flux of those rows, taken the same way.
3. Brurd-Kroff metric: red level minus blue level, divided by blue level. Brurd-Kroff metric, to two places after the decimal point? 0.12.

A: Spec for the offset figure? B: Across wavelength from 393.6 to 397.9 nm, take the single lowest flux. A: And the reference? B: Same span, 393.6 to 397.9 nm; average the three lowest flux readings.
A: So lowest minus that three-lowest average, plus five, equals 4.2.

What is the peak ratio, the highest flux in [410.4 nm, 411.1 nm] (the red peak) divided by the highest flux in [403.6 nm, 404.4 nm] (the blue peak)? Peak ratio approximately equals 0.88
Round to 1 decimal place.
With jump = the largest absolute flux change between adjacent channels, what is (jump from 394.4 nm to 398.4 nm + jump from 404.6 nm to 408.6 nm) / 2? 1.4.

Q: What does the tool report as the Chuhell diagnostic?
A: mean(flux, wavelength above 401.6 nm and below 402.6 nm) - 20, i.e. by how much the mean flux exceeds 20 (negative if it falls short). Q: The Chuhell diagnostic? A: -7.79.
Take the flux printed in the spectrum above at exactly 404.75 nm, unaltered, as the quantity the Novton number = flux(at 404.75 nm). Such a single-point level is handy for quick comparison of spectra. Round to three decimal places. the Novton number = 11.810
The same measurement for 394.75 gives 11.010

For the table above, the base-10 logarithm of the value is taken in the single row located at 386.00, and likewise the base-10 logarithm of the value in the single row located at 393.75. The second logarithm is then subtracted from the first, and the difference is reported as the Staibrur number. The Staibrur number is 0.173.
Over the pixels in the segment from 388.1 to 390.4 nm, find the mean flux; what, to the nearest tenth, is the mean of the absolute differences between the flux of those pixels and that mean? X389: 1.1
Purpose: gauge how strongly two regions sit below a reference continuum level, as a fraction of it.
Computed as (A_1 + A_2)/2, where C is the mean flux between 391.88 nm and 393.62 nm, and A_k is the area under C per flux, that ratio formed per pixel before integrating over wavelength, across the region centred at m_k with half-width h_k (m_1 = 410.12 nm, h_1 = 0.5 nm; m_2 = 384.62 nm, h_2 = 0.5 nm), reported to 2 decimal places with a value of 0.87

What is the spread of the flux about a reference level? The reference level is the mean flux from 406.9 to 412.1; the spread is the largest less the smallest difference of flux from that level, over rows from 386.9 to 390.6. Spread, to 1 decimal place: 4.2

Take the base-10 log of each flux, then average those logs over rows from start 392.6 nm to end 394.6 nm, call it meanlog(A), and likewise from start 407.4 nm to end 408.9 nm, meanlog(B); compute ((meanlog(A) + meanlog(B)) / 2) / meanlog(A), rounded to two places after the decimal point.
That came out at 1.10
